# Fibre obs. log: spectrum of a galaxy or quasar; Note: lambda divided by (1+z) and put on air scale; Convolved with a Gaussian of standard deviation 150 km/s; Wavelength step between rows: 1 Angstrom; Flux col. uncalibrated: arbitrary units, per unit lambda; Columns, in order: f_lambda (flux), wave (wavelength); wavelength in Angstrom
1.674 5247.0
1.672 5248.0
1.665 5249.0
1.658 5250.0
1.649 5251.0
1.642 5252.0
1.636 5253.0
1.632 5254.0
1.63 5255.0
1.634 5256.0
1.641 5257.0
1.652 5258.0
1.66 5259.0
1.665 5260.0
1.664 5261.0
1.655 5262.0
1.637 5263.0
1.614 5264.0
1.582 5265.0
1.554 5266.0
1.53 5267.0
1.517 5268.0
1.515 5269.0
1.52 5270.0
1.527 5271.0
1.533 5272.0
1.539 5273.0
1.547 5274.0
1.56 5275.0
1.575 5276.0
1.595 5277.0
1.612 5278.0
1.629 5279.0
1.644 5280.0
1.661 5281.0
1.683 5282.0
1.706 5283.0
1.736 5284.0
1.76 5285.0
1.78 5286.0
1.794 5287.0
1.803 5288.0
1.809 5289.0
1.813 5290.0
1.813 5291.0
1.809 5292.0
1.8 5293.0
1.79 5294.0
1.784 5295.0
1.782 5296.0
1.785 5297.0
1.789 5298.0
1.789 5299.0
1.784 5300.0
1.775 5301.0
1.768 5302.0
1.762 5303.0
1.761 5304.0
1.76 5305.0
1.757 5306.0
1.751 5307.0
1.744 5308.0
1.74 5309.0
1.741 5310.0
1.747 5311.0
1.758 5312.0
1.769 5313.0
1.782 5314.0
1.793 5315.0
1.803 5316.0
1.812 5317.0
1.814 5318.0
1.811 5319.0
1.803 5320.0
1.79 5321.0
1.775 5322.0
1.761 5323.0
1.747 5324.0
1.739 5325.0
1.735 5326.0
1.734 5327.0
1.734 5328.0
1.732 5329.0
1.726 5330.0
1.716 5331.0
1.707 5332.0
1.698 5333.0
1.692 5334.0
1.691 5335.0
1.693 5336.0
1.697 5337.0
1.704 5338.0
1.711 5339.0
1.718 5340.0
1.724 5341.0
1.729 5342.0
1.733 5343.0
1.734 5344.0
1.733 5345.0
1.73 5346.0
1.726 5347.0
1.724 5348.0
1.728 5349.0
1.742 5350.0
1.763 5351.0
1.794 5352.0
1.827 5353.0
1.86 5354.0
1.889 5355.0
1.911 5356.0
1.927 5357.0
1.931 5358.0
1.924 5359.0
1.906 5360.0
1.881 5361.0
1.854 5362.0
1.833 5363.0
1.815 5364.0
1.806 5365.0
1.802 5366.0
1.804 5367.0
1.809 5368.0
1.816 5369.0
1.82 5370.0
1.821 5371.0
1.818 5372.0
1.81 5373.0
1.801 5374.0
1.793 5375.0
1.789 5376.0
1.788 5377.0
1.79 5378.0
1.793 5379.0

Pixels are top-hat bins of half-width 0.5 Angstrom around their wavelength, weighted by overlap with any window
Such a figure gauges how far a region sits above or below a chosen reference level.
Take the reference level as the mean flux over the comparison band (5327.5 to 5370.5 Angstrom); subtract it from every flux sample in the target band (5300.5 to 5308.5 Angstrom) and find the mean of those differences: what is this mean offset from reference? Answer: -0.019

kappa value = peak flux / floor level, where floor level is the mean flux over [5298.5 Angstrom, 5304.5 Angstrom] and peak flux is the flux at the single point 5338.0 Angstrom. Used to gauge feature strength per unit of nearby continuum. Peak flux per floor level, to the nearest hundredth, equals 0.96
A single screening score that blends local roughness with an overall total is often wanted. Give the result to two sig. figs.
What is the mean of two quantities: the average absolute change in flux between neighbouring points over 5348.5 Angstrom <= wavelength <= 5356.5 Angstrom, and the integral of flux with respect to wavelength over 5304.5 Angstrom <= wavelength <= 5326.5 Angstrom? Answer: 19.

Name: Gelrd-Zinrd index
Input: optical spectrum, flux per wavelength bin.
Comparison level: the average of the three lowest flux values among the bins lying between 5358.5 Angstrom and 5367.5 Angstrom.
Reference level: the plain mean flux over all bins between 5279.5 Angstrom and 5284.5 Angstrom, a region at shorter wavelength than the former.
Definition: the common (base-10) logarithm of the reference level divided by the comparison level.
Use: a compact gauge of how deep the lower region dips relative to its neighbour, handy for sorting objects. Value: -0.029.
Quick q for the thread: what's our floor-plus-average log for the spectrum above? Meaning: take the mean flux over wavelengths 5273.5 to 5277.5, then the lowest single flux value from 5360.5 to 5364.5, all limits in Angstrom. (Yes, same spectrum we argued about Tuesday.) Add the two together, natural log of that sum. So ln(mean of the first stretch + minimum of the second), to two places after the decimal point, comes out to 1.22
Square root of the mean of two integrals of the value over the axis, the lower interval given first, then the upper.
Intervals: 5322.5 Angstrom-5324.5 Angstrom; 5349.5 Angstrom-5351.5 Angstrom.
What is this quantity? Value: 1.873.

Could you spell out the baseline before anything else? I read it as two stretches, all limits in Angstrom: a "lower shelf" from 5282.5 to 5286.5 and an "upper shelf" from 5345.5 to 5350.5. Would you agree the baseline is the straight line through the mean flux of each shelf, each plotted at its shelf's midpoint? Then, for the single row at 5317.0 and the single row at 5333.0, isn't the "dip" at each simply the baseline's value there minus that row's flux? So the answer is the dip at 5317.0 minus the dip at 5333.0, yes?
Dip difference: -0.11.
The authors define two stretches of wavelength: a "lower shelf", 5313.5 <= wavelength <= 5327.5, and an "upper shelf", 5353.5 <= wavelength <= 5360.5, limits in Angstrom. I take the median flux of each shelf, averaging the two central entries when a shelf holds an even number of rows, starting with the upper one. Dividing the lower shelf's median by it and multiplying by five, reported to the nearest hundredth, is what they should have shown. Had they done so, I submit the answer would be 4.67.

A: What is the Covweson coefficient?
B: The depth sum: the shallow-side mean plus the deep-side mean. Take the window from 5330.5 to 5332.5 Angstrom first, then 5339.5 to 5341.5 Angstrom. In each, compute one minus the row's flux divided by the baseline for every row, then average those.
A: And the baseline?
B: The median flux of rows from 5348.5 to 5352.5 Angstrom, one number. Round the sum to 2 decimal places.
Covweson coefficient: 0.04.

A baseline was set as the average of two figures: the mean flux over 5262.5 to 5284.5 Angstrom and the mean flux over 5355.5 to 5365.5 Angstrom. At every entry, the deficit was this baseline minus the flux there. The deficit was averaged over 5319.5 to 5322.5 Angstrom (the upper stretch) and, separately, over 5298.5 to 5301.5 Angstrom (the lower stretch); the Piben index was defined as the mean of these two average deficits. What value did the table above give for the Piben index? -0.051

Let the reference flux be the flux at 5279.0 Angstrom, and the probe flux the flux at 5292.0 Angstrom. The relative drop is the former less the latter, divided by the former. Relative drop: -0.11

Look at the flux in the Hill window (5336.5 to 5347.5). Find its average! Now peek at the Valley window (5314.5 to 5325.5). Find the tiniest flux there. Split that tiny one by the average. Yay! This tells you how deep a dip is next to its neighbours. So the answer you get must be 1.01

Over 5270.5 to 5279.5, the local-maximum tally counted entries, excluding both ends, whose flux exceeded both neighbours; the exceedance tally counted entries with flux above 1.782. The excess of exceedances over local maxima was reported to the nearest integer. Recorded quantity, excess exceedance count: 0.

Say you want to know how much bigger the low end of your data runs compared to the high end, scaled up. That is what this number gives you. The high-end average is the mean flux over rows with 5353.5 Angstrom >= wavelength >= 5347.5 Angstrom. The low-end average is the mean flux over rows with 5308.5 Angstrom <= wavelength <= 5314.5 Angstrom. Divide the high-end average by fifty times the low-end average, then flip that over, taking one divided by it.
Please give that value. 49.8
